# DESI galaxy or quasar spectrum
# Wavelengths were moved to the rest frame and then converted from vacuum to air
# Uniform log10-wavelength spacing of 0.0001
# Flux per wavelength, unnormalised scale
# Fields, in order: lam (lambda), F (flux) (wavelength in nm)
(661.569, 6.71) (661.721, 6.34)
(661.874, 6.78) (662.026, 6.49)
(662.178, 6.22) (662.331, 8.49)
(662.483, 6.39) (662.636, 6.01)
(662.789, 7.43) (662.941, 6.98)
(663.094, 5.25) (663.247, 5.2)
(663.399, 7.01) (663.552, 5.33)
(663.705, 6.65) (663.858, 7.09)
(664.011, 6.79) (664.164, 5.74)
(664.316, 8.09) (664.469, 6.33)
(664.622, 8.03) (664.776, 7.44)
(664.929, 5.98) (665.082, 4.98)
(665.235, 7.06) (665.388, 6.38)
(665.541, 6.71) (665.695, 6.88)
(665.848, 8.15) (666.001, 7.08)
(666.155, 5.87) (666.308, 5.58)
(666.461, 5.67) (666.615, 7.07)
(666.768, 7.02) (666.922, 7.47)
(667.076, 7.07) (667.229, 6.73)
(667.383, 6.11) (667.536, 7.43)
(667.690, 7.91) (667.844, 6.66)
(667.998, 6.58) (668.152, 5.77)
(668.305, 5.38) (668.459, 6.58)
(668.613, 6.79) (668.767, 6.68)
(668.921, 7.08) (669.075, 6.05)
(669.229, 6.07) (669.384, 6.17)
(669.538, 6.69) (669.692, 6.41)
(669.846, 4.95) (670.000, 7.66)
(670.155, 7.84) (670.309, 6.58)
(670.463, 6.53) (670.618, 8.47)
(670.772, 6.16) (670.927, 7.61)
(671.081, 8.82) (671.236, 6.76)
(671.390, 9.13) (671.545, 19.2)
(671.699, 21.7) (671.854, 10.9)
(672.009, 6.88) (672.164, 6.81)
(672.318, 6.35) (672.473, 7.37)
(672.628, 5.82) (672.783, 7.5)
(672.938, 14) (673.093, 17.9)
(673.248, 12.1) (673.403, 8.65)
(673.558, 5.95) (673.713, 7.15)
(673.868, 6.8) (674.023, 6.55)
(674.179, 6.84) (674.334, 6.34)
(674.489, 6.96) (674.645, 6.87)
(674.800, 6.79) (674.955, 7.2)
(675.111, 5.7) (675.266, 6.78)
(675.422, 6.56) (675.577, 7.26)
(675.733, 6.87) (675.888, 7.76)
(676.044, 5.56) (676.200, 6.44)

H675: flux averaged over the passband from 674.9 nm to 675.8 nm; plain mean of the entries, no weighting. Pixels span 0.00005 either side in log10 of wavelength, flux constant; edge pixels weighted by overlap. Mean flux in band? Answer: 6.7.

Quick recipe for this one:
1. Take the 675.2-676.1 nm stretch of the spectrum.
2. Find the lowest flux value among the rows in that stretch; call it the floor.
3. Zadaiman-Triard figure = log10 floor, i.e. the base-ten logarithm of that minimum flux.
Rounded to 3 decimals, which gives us 0.745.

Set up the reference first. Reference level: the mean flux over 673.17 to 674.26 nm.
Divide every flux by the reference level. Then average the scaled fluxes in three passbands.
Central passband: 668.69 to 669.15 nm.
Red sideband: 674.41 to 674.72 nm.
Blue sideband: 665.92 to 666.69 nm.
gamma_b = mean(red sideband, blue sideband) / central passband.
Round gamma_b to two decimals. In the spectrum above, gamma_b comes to 1.00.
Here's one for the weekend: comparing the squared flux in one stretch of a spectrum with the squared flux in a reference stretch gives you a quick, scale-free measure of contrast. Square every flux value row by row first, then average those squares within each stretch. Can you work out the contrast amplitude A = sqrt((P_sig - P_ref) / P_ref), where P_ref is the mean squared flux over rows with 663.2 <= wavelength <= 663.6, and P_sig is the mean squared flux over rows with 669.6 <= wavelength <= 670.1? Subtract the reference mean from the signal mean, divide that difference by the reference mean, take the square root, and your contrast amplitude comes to 0.4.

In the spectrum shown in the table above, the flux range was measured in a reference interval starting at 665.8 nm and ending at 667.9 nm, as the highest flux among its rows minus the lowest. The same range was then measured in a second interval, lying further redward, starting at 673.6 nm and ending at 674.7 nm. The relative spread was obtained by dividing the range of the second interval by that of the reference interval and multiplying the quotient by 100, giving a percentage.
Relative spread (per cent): 32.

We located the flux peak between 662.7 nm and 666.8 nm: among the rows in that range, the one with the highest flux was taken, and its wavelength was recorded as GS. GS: 665.848 nm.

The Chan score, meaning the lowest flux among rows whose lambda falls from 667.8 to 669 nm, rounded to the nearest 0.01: 5.38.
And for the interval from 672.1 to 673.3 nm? 5.82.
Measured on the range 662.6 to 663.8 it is 5.20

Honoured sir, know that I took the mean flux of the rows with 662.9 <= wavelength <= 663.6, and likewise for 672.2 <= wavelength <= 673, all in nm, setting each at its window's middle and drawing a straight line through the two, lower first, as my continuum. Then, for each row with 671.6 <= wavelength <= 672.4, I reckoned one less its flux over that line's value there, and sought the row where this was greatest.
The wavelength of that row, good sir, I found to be 672.318 nm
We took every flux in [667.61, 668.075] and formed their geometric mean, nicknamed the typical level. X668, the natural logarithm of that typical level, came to 1.95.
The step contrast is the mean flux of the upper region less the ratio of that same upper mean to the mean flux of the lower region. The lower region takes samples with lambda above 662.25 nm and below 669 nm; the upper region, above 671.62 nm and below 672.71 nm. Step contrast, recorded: 8.0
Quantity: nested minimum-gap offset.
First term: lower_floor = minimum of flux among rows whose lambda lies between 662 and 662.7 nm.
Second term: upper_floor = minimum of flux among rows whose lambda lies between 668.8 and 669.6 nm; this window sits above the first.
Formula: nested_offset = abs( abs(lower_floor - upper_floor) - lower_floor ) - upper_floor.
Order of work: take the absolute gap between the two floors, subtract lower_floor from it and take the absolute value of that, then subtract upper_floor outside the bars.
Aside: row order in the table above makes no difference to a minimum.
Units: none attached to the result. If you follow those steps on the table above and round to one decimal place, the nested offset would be -0.1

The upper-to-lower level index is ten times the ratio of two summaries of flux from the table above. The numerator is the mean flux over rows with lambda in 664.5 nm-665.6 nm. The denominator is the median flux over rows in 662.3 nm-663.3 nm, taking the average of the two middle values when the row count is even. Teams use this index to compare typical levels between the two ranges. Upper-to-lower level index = 10.4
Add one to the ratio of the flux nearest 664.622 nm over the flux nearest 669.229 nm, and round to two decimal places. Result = 2.32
